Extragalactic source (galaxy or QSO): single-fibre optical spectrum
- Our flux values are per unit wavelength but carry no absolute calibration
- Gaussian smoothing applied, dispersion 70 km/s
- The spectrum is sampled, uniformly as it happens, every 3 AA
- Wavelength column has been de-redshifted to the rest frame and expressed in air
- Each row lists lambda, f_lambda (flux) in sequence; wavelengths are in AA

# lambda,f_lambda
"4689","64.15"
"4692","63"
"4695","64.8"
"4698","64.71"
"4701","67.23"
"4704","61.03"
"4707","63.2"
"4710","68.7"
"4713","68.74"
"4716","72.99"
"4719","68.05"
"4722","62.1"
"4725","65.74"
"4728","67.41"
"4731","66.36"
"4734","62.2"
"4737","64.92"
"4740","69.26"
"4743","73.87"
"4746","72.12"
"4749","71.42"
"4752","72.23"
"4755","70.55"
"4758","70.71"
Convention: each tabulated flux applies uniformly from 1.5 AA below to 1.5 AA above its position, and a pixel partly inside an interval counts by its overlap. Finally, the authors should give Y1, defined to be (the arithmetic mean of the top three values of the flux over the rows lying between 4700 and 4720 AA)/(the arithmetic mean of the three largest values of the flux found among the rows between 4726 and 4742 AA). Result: 1.036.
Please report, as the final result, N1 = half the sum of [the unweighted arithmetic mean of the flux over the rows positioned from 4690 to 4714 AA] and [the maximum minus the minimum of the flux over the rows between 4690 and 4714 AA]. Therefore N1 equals 36.4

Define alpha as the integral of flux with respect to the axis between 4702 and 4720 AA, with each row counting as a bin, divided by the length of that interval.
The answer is 67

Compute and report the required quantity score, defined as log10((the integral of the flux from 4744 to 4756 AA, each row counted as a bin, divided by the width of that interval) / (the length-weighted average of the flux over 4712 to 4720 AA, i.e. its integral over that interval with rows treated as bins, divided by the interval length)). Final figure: 0.01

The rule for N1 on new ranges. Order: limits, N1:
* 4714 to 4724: 39.3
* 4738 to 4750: 38.1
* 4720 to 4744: 39.1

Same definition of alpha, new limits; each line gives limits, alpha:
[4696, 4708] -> 64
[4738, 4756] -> 71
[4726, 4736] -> 65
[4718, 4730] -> 66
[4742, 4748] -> 73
